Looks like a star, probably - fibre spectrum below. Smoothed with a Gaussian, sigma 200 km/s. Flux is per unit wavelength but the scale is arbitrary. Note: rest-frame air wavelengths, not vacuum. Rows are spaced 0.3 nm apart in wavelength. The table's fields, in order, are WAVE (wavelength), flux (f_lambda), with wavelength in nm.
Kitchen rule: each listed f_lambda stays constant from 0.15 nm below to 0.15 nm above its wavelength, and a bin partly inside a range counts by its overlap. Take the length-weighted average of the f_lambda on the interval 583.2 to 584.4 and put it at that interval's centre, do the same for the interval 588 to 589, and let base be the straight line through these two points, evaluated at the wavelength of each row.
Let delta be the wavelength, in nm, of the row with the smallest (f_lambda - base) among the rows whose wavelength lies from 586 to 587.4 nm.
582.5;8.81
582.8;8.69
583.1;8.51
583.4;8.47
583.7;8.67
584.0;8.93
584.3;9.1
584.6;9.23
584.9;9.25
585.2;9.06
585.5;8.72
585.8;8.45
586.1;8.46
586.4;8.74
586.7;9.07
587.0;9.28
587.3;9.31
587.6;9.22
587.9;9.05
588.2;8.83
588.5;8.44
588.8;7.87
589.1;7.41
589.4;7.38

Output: 586.1 nm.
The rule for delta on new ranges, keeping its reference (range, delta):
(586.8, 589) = 588.8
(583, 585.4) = 583.4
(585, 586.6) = 585.8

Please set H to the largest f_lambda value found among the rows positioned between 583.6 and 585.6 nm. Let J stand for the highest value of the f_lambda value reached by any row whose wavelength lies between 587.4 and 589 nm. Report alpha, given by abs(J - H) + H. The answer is 9.28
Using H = 9.25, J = 9.22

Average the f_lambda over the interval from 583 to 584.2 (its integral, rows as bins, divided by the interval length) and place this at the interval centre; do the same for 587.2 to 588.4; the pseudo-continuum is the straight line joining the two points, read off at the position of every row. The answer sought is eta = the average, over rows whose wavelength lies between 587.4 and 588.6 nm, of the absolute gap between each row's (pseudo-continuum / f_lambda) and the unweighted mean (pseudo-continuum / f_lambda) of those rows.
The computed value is 0.032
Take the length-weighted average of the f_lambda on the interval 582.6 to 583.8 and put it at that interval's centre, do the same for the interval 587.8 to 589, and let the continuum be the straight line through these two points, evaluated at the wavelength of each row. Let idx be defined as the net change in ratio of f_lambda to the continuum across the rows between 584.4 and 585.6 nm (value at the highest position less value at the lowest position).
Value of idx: -0.06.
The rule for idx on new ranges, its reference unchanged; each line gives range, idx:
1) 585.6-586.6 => 0.04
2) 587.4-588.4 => -0.04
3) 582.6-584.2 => 0.03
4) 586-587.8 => 0.09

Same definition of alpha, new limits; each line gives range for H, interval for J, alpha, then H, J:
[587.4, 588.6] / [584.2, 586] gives 9.25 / 9.22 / 9.25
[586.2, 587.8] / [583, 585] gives 9.37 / 9.31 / 9.25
